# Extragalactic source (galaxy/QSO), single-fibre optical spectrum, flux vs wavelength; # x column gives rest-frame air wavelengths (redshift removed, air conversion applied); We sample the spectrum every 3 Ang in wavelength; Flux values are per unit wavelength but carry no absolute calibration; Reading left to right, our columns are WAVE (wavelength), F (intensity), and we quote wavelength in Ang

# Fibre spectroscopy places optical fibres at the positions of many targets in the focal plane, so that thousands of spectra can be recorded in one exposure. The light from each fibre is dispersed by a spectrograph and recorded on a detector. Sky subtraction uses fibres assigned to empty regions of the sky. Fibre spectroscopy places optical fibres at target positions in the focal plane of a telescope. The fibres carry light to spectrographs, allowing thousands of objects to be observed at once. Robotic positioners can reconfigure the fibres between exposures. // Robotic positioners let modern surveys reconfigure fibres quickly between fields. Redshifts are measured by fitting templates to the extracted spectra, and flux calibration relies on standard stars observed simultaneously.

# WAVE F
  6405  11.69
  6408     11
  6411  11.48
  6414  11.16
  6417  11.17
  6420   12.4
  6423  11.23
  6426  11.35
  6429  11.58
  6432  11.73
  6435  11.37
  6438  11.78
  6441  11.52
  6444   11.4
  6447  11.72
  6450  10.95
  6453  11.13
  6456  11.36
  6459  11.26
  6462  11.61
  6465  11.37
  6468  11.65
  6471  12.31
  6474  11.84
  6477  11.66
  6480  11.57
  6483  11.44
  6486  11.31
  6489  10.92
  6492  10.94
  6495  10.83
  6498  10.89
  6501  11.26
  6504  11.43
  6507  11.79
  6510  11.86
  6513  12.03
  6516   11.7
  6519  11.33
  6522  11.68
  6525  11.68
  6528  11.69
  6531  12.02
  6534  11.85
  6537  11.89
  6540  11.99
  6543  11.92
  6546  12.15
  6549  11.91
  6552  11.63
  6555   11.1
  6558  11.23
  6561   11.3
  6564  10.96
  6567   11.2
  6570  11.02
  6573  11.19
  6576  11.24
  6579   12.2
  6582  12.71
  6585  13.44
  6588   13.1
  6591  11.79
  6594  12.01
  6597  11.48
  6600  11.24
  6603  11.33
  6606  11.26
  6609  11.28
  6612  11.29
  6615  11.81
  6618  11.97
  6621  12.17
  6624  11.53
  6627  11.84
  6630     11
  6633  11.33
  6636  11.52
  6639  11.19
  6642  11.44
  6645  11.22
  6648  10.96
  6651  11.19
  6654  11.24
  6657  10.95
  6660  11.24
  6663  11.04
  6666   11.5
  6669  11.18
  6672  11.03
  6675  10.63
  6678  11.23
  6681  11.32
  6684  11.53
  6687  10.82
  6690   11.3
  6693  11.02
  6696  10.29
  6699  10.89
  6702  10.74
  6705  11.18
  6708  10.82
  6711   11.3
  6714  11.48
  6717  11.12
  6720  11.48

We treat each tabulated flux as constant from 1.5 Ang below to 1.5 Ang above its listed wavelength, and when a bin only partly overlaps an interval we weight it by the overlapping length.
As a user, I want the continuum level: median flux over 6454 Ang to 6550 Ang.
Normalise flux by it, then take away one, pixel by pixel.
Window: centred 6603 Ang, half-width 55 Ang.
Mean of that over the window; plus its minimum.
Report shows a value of -0.072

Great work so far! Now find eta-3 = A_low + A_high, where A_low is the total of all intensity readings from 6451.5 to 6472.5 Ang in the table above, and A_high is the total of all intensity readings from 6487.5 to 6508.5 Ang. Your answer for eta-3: 159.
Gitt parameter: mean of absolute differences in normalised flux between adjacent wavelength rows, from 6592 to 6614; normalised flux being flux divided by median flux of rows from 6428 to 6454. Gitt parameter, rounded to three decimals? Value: 0.014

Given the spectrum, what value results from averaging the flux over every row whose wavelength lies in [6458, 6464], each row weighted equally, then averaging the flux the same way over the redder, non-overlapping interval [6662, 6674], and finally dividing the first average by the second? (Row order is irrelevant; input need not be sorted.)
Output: 1.02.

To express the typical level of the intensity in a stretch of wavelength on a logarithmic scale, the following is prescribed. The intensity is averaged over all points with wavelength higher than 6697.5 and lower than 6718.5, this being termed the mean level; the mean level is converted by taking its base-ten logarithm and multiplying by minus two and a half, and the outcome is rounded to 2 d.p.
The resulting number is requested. -2.61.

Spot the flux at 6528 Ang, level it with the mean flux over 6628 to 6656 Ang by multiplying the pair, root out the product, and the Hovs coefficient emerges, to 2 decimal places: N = 11.46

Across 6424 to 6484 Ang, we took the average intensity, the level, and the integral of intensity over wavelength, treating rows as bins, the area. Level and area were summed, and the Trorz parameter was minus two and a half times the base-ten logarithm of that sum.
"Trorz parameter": -7.12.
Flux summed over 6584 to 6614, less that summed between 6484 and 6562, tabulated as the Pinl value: -182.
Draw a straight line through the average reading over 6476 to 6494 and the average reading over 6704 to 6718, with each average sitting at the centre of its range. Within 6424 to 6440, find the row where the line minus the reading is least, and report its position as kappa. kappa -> 6438 Ang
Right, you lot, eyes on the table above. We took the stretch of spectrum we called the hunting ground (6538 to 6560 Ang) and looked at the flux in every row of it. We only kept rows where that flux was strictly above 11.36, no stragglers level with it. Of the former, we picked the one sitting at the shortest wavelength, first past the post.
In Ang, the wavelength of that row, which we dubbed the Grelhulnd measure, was 6540 Ang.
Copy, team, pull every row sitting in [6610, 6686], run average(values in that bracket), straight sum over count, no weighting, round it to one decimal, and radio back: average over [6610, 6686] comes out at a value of 11.3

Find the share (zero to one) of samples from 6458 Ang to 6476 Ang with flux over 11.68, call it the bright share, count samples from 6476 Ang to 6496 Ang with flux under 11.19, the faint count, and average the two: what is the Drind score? 1.7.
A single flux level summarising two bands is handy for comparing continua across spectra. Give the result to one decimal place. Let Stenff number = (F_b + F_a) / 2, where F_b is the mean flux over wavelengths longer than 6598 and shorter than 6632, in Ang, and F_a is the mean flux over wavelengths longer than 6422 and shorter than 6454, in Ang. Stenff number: 11.5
